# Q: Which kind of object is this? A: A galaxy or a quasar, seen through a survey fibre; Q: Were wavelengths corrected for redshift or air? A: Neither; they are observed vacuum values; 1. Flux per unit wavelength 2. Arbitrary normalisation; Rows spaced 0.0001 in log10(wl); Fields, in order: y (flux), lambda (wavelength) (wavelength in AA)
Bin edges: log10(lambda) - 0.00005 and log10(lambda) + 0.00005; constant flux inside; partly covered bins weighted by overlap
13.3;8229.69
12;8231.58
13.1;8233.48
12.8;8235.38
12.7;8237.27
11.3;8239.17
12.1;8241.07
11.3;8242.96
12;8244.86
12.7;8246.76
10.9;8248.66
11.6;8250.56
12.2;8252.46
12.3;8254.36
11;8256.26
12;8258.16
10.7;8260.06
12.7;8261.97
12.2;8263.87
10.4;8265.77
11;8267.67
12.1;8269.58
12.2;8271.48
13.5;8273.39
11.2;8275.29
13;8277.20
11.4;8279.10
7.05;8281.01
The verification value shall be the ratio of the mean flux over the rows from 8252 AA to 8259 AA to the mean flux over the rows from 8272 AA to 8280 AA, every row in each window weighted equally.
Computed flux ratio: 0.97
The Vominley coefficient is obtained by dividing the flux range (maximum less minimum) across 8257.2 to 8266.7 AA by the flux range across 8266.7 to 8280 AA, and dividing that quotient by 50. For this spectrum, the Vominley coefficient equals 0.018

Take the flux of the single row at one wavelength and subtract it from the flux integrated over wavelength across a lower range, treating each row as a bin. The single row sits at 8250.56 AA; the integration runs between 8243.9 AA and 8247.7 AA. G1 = 35.3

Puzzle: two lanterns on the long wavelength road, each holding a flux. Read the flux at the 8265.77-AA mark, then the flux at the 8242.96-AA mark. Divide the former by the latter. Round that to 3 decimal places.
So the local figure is 0.920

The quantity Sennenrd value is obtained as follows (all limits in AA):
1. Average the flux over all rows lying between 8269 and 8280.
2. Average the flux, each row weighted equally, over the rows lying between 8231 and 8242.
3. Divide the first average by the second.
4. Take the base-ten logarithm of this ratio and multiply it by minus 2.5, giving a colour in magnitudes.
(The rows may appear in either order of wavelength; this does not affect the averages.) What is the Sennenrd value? 0.01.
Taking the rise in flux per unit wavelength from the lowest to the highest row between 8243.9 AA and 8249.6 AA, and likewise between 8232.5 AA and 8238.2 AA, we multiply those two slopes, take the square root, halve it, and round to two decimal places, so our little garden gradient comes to 0.09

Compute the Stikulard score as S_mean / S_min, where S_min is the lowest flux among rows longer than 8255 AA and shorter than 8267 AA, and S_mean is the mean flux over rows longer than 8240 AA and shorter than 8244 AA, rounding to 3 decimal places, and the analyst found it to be 1.125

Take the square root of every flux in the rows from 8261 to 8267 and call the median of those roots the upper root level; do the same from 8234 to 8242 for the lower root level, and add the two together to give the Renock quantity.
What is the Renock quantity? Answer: 7.014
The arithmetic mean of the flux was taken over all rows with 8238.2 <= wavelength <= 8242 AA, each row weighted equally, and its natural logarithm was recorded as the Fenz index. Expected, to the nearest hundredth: 2.46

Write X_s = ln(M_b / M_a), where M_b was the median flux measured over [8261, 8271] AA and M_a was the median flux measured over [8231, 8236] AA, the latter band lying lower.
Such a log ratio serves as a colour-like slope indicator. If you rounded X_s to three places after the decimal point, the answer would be -0.056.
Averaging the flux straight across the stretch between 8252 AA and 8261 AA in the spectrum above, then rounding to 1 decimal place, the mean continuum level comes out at 11.6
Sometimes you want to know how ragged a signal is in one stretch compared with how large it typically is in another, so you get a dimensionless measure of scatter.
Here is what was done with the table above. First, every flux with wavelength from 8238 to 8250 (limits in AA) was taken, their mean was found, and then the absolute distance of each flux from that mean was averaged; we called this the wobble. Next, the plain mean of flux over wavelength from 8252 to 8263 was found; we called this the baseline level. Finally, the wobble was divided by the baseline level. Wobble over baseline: 0.047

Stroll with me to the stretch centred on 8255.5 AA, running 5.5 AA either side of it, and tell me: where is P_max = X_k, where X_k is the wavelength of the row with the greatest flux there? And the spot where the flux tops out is 8254.36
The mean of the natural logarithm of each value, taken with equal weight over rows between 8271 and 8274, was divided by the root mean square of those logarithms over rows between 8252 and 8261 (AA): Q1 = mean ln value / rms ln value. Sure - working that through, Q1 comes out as 1.04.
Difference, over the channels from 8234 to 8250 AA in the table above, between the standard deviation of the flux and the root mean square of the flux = -11.3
